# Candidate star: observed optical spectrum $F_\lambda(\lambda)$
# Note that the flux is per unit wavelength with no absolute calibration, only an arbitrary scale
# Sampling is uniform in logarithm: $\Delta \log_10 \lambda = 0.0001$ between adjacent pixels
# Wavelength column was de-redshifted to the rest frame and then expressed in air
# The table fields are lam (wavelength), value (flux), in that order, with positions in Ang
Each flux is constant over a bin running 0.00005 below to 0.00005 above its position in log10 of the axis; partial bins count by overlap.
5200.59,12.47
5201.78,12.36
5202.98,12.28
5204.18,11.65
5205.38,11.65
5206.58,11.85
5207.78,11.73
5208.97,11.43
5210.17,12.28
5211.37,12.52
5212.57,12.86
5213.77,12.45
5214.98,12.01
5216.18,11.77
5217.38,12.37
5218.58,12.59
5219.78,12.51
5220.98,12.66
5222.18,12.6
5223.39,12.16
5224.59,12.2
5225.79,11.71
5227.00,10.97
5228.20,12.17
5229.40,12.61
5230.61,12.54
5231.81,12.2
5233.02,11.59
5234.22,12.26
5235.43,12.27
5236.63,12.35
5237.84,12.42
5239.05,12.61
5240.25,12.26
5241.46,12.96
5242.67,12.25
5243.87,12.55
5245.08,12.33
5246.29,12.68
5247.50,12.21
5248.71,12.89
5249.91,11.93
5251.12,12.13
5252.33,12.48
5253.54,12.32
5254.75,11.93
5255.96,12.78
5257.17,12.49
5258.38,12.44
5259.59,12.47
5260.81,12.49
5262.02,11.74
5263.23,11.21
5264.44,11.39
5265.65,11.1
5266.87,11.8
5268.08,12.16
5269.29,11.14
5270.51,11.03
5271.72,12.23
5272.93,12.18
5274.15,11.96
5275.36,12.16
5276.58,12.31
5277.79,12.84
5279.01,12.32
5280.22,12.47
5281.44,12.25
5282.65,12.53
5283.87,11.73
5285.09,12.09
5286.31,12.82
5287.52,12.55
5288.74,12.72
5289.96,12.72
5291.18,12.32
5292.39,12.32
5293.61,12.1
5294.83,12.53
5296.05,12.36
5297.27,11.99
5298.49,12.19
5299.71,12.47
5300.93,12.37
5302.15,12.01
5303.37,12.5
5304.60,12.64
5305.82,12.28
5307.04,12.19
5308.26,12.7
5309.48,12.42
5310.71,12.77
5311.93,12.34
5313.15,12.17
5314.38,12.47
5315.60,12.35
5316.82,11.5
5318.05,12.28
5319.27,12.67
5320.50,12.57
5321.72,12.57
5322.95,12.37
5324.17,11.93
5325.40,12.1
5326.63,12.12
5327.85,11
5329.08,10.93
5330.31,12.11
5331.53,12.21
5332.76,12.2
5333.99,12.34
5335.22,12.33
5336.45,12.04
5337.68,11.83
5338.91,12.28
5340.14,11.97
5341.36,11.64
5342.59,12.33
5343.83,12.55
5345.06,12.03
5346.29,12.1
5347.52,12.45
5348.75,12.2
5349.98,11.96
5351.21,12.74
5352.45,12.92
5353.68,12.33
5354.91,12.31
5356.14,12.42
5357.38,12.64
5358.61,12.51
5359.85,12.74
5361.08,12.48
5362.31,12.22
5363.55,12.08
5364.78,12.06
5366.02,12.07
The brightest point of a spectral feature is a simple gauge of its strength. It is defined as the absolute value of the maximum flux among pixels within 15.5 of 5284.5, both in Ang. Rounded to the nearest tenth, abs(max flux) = 12.8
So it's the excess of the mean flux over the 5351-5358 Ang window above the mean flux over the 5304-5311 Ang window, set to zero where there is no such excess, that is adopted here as 0.06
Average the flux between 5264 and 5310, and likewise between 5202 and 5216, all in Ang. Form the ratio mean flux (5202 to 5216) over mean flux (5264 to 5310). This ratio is 0.99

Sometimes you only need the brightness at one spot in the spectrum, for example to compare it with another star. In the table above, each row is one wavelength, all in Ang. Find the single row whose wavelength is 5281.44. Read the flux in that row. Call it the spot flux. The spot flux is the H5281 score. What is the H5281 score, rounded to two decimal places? 12.25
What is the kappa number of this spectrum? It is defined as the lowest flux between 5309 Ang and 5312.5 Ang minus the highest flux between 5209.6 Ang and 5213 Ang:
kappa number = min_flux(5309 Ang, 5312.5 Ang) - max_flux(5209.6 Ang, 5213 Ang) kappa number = -0.52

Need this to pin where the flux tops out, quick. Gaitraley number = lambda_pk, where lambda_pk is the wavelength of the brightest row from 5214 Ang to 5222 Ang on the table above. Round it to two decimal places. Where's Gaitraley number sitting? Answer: 5220.98 Ang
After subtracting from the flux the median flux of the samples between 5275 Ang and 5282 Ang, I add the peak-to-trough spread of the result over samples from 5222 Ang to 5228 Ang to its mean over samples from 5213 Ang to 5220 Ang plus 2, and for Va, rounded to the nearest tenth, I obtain 3.6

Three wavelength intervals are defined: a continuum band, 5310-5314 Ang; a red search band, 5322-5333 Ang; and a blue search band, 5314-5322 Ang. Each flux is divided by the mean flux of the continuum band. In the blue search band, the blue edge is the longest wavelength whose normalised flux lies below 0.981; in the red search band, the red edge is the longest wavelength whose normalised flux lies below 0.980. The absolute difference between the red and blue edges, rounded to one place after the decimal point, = 13.5 Ang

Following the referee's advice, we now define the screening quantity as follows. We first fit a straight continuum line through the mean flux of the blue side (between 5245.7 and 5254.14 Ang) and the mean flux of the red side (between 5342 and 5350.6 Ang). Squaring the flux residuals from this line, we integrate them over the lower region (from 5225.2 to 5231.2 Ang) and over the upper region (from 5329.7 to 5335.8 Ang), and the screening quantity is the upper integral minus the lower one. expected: -3.2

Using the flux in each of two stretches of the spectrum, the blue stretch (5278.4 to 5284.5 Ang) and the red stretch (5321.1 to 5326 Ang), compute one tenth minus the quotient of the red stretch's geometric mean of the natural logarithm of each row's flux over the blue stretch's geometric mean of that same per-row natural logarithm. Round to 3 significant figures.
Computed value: -0.899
